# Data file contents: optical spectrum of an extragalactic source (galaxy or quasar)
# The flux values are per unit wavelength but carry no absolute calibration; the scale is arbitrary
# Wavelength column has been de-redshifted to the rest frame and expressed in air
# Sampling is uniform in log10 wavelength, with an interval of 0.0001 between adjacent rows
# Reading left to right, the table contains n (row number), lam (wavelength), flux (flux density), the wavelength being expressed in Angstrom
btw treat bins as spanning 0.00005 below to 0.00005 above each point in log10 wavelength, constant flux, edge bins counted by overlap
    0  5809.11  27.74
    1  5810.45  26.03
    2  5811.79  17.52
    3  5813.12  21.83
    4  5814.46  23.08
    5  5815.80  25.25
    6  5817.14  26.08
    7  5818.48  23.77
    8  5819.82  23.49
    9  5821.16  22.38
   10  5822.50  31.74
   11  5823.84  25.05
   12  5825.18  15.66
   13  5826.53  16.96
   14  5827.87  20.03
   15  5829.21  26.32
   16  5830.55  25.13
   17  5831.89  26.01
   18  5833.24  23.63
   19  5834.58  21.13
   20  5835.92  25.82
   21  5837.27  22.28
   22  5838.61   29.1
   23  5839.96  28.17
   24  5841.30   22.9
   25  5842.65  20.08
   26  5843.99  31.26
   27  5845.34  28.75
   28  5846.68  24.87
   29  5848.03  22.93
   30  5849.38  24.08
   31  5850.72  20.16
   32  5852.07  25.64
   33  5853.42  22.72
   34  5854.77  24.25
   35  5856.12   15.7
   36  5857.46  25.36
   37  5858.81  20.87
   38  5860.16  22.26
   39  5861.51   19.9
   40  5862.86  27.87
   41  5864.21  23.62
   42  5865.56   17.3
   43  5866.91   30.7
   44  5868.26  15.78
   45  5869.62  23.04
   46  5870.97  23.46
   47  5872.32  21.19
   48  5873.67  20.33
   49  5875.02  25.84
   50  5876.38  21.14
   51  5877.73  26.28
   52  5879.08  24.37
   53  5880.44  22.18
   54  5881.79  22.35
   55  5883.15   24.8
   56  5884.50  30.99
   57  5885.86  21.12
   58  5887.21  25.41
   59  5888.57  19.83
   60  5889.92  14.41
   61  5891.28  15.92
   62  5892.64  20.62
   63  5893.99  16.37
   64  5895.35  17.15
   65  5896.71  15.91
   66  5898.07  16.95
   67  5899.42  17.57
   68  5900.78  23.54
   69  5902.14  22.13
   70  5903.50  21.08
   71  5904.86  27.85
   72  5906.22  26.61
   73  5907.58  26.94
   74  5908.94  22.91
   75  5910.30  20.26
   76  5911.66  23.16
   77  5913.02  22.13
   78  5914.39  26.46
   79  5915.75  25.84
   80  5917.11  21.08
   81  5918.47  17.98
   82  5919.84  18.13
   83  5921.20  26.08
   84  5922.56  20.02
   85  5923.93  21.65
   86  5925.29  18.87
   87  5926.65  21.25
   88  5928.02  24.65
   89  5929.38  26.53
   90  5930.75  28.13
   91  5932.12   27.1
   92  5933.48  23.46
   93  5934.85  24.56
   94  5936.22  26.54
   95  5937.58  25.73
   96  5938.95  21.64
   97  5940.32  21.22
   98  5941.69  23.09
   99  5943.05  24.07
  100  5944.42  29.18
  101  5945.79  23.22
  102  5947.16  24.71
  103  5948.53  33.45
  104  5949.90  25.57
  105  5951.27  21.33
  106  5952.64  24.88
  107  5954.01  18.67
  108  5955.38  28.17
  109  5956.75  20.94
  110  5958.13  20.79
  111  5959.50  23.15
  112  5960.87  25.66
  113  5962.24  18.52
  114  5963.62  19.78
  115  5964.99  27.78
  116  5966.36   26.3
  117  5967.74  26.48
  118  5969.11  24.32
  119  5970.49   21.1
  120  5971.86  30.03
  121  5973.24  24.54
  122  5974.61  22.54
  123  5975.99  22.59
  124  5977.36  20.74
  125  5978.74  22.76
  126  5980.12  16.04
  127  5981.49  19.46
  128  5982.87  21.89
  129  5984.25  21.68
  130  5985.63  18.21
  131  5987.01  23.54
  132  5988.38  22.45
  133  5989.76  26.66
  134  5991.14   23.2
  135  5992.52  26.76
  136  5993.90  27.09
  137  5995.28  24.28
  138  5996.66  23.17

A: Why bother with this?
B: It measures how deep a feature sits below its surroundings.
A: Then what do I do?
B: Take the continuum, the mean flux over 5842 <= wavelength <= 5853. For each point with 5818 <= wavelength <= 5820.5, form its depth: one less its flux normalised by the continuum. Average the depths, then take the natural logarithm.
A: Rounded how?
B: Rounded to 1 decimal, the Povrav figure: -3.1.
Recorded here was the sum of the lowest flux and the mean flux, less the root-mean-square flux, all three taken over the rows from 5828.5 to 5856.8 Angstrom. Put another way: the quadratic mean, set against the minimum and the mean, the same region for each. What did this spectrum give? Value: 15.5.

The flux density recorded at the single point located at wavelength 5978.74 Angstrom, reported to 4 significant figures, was 22.76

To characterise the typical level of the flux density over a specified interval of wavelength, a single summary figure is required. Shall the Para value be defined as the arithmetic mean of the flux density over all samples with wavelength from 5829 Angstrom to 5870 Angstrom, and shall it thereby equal 24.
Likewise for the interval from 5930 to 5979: 24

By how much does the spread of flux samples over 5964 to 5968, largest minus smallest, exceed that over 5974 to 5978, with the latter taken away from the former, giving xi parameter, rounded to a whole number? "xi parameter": 0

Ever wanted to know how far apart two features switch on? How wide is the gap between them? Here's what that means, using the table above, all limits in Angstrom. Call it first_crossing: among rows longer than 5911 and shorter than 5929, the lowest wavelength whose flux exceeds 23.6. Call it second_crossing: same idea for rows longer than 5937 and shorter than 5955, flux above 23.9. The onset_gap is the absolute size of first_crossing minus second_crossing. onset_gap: 23.2 Angstrom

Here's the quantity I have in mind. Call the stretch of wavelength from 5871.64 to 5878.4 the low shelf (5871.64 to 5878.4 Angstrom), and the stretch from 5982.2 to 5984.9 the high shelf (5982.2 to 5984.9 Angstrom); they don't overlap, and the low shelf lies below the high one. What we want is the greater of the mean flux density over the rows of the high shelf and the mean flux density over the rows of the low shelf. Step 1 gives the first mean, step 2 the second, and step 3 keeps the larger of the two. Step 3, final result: 23.0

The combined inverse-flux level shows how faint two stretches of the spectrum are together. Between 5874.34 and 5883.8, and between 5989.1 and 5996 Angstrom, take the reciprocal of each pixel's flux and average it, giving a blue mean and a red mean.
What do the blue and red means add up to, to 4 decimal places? 0.0814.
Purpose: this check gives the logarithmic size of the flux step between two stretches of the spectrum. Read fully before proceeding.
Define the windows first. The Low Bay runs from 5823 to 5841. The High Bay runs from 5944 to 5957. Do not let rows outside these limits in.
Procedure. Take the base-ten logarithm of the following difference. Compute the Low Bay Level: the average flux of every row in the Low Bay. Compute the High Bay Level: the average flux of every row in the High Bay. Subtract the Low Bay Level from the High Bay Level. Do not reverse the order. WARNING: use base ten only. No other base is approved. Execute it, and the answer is 0.18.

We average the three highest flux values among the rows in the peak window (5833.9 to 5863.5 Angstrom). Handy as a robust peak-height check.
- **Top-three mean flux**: 30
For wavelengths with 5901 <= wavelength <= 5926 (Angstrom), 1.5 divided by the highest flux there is 0.054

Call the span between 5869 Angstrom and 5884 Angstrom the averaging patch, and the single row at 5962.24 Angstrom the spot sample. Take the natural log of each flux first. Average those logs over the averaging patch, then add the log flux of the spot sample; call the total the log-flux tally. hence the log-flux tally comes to 6.06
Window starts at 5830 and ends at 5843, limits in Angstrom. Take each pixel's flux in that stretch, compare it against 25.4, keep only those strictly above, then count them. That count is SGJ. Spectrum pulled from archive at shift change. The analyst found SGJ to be 4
